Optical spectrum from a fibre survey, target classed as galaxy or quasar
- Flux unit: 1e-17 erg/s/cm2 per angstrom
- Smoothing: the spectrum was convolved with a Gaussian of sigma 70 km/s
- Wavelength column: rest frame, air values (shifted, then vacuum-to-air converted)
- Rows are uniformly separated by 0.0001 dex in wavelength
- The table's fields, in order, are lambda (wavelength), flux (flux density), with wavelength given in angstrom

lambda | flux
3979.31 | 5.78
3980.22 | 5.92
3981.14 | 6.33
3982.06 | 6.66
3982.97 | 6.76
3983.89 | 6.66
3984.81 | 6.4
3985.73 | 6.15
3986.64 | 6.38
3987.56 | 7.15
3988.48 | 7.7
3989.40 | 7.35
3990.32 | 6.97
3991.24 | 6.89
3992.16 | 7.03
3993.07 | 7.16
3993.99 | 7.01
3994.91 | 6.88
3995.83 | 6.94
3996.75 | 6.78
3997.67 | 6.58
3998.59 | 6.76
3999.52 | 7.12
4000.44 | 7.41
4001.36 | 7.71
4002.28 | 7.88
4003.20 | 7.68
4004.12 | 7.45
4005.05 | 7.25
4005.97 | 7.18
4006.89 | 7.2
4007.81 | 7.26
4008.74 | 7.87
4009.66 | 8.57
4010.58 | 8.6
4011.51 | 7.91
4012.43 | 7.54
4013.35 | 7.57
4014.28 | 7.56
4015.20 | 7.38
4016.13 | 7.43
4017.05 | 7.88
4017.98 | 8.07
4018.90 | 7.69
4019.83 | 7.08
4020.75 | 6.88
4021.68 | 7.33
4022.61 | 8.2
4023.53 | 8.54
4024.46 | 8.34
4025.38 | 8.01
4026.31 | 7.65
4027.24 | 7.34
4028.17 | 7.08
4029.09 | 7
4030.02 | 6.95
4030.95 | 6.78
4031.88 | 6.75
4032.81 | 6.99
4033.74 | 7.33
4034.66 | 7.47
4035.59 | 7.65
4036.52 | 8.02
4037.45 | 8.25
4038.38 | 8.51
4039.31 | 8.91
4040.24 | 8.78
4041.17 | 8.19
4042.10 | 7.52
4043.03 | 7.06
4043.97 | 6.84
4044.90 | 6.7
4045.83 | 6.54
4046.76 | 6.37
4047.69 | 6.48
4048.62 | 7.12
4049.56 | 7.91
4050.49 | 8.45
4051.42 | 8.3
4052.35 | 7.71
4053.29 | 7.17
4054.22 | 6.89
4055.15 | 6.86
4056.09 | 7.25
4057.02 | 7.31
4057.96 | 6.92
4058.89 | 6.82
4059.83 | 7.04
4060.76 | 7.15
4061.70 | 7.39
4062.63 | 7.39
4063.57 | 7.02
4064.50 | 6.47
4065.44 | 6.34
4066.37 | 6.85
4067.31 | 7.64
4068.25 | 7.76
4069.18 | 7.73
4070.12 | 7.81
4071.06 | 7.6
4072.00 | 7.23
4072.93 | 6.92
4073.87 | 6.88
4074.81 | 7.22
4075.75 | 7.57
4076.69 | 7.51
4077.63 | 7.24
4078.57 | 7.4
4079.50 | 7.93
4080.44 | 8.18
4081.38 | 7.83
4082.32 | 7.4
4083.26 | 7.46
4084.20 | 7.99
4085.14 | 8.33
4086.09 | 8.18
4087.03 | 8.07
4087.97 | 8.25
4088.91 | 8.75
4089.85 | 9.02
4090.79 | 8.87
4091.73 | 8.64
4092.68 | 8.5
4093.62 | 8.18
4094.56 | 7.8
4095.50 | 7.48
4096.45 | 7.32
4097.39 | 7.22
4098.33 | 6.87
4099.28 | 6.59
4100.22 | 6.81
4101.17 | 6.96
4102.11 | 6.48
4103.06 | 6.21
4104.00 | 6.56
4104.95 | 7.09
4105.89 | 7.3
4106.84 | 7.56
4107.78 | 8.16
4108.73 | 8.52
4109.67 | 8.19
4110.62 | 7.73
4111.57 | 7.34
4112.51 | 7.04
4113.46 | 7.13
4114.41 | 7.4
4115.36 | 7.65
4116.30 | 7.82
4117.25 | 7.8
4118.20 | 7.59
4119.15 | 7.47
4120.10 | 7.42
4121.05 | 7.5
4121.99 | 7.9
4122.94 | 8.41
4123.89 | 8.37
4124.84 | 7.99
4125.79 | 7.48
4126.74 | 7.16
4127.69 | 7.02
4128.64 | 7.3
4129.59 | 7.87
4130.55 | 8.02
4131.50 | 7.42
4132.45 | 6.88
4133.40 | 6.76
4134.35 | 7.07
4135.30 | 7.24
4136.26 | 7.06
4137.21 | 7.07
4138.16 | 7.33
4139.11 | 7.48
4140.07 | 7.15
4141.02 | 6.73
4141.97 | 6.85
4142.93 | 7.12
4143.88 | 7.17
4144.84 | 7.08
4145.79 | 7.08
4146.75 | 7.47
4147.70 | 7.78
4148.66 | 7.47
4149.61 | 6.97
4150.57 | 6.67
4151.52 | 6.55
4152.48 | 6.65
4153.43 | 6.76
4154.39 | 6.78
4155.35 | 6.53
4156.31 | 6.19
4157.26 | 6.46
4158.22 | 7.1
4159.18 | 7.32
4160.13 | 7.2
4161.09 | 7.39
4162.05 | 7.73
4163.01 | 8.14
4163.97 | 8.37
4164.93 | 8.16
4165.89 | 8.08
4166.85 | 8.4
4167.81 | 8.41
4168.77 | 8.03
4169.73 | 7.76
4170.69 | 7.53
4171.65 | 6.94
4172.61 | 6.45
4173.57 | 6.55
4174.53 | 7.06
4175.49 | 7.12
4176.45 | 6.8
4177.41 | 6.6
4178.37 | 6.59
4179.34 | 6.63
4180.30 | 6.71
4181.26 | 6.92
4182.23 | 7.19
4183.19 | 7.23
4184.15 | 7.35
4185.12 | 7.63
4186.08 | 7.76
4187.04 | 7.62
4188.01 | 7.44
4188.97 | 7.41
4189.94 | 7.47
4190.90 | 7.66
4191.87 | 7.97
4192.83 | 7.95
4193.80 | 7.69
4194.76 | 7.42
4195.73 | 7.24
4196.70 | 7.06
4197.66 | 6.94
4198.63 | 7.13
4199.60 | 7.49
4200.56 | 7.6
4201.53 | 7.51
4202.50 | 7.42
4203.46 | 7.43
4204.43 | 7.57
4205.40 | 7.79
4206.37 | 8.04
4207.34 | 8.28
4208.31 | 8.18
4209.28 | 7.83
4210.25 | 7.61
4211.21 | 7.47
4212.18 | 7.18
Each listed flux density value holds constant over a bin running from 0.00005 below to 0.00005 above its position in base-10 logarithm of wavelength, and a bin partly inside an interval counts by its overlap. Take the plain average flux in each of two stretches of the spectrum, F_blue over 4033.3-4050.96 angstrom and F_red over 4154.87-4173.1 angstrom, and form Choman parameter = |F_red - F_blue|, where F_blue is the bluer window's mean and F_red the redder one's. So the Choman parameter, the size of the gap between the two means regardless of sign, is 0.1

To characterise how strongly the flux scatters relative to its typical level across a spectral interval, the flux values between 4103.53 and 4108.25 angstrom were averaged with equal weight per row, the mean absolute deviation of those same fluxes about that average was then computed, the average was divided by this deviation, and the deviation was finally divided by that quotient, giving 0.024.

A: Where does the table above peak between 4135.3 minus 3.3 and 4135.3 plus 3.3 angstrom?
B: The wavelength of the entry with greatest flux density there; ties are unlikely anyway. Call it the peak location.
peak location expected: 4138.16 angstrom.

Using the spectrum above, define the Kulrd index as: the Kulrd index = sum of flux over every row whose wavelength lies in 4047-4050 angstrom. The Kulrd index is 21.5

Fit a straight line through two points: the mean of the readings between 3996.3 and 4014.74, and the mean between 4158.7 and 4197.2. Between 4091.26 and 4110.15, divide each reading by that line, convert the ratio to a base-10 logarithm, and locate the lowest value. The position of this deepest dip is 4103.06 angstrom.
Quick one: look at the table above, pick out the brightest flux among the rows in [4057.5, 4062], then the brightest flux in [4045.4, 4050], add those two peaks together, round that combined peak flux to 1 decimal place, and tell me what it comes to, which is 15.3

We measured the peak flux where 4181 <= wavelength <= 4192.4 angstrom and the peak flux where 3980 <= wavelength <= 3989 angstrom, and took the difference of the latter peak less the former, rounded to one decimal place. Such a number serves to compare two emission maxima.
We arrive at -0.3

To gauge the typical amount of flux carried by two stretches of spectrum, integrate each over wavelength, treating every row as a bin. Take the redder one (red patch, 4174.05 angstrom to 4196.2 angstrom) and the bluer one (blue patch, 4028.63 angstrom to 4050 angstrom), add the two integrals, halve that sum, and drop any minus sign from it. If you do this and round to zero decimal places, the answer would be 160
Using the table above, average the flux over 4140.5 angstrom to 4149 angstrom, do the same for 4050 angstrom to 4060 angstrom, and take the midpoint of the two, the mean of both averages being 7.27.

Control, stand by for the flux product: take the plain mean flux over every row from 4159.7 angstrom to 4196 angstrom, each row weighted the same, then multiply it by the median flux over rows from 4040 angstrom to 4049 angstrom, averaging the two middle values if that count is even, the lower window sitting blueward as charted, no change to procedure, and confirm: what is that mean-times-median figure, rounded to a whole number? 52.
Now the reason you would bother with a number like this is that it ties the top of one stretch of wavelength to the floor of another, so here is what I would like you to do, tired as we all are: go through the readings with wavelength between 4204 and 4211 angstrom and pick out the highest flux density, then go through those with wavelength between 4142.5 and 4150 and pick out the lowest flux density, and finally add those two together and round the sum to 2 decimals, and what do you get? 15.25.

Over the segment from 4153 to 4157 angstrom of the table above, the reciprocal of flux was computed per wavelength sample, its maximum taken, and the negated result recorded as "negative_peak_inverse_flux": -0.162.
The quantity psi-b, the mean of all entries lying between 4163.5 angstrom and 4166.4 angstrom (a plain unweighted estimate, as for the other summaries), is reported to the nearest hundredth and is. 8.20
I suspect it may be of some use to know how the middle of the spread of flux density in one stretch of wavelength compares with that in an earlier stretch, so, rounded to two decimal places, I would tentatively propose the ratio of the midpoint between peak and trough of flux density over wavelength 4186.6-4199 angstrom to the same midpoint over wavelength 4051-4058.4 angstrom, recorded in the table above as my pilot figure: 0.98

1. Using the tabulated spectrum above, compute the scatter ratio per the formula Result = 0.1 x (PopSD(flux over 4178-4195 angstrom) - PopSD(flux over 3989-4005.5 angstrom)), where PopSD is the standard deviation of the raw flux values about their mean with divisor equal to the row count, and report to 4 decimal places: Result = 0.0061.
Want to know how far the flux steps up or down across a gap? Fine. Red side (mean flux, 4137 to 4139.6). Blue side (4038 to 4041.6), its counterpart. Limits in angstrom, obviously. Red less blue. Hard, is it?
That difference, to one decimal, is -1.3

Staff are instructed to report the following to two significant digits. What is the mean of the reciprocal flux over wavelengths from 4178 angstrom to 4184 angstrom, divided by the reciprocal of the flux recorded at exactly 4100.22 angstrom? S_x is 0.99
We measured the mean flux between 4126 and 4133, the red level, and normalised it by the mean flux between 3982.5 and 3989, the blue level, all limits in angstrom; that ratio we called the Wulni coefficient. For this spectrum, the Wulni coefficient 1.09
